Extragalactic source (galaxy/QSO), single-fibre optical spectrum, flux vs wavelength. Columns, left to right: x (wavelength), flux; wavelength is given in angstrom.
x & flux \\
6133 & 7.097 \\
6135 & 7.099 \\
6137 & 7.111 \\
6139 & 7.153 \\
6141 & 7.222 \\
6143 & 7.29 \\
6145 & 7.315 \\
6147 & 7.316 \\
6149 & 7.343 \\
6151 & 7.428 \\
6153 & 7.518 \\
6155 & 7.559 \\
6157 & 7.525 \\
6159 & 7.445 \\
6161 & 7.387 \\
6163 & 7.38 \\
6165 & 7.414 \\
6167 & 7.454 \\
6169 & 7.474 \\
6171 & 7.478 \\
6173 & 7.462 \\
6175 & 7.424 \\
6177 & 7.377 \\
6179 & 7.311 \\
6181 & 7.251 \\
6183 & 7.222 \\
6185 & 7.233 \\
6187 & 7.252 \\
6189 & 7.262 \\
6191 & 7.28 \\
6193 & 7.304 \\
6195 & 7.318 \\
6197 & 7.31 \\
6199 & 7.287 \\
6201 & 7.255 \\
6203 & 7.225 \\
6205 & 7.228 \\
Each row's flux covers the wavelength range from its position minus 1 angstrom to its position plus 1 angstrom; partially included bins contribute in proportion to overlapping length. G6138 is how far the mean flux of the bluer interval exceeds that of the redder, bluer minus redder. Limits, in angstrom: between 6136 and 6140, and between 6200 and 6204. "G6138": -0.11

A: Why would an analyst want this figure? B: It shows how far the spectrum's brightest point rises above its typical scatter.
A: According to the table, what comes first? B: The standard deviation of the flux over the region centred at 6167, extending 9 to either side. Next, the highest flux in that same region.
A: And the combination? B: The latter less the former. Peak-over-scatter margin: 7.44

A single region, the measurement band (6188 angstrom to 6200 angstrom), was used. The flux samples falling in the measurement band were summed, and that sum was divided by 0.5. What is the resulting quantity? 87.5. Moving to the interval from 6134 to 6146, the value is 86.4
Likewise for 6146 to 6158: 89.4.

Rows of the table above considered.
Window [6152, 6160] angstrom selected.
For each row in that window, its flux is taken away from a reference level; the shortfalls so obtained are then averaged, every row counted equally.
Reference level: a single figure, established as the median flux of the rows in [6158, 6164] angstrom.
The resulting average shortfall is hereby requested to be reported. -0.12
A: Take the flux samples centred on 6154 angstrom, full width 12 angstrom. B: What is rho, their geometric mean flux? 7.47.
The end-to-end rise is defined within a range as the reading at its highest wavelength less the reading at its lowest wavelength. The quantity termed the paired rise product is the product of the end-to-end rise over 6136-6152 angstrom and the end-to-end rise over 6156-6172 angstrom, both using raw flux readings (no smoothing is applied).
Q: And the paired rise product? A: -0.015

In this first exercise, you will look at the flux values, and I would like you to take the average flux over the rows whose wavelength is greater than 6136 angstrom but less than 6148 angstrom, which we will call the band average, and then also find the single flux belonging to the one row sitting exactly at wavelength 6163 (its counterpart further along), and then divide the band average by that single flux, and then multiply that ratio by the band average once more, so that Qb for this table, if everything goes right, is 7.1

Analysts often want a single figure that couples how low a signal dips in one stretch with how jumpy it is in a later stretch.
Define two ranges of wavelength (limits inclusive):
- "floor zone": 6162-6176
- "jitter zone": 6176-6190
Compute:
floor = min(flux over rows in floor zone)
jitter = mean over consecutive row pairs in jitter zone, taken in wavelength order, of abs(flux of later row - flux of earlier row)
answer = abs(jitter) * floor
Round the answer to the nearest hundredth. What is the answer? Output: 0.24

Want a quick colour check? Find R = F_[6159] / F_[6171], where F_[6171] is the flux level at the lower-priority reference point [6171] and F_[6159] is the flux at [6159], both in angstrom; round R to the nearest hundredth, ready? 1.00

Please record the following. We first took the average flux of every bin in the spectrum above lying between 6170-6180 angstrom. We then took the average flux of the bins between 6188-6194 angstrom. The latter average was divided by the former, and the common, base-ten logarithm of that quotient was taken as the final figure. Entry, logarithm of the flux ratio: -0.008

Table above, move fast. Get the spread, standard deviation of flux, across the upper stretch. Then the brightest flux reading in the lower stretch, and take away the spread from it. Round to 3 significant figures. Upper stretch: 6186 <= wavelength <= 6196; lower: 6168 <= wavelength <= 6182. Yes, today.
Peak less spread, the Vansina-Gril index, 7.45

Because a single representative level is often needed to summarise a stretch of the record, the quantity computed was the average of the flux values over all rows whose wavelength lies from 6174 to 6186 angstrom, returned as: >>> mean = 7.30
